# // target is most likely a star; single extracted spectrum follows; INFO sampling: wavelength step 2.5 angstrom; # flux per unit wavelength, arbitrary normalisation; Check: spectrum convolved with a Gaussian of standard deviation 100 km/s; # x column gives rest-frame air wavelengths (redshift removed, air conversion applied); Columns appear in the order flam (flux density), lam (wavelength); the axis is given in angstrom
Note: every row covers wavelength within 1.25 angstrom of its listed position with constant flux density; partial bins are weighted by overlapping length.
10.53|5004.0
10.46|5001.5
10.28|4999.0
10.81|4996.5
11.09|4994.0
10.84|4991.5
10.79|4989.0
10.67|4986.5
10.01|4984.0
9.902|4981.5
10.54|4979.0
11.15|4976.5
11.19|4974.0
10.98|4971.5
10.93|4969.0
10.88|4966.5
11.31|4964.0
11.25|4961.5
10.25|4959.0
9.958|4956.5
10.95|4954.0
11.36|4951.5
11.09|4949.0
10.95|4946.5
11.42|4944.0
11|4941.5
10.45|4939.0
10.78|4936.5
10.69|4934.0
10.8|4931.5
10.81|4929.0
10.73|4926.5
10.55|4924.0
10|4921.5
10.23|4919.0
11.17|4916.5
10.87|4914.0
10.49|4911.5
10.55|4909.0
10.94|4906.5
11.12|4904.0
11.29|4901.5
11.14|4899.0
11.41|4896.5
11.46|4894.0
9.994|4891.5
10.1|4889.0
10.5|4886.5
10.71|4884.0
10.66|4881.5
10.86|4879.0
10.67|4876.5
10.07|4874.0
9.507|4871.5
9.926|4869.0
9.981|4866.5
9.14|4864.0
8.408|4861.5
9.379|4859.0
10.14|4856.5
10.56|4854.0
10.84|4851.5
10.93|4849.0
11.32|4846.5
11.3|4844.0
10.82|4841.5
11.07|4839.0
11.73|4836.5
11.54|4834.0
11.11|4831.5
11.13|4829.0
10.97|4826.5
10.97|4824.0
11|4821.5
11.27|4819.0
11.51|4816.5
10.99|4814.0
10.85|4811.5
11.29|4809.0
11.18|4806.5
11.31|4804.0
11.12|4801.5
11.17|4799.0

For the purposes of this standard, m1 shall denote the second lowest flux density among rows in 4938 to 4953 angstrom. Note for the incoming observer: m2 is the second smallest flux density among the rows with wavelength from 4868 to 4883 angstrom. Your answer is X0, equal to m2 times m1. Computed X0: 109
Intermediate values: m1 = 10.95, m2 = 9.926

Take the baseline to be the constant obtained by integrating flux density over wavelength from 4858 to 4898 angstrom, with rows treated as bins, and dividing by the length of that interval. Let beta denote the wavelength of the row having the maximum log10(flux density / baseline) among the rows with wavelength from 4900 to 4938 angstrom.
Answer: 4901.5 angstrom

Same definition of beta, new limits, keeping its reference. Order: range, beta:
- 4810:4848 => 4836.5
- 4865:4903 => 4894.0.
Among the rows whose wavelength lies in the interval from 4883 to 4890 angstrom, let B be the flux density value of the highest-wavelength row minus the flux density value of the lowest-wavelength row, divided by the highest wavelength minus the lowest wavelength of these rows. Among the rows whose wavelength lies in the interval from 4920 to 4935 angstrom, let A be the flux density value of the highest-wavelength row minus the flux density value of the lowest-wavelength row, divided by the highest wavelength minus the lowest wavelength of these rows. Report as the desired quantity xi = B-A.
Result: -0.177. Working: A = 0.06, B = -0.12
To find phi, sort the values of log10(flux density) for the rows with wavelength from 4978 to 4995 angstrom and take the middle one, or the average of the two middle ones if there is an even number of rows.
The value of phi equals 1.03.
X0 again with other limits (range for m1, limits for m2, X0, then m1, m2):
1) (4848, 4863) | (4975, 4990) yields 94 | 9.379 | 10.01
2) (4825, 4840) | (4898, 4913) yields 117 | 11.07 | 10.55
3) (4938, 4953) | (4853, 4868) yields 100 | 10.95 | 9.14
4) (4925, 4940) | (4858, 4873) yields 98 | 10.69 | 9.14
